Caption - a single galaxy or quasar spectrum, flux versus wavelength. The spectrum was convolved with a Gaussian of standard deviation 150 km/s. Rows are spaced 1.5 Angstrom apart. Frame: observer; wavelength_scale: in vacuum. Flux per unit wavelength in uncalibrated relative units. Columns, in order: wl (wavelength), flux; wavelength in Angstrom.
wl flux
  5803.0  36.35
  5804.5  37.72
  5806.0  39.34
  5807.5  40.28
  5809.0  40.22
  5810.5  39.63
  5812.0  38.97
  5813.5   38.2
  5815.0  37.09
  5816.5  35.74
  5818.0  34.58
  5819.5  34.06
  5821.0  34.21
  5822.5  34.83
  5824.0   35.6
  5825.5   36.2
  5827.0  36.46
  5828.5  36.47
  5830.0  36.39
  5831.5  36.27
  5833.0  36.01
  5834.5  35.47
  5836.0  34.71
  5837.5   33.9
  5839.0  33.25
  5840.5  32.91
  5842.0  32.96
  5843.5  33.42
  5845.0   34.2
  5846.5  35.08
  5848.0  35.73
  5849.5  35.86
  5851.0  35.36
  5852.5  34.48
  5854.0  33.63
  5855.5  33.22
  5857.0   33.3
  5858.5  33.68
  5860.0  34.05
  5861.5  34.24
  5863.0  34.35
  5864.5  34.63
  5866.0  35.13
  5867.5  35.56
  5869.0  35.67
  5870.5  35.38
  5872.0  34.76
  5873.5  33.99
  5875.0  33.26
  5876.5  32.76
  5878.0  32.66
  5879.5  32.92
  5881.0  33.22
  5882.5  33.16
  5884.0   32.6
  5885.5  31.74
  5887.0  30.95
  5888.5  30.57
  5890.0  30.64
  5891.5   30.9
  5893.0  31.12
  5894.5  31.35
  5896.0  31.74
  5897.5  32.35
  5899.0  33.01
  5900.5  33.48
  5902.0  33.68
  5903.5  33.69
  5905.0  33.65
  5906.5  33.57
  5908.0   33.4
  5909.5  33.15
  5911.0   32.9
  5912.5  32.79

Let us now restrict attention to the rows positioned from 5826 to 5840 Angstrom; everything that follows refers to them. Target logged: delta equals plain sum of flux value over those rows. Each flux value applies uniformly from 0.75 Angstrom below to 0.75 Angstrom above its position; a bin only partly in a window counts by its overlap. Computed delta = 319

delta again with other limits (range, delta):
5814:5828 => 319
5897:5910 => 300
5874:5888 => 293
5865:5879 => 309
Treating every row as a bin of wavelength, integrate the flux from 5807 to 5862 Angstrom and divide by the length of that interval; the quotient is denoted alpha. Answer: 35.4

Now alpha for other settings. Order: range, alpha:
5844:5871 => 34.6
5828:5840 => 35.2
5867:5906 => 32.9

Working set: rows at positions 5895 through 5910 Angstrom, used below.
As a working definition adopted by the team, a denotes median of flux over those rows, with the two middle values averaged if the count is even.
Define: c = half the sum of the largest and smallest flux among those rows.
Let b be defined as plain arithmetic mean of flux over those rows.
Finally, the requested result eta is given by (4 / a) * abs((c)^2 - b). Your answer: 124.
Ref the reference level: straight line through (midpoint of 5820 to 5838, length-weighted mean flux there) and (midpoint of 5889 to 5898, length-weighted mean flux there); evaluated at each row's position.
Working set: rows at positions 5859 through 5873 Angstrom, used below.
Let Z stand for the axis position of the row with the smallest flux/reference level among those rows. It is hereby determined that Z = 5860.0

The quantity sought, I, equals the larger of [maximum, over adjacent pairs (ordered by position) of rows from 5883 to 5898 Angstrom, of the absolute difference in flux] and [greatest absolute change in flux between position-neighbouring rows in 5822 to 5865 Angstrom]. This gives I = 0.88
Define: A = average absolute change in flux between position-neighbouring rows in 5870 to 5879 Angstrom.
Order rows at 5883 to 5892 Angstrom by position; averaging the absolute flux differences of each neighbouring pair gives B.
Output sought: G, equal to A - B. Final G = 0.07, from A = 0.54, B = 0.472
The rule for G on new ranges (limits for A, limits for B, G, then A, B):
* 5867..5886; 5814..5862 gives -0.07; 0.43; 0.504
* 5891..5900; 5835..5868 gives -0.04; 0.42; 0.463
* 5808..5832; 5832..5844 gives 0.07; 0.58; 0.516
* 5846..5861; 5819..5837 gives 0.09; 0.47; 0.379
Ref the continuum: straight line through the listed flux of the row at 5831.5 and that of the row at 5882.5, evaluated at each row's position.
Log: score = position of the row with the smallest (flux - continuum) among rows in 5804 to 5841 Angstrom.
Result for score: 5819.5 Angstrom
